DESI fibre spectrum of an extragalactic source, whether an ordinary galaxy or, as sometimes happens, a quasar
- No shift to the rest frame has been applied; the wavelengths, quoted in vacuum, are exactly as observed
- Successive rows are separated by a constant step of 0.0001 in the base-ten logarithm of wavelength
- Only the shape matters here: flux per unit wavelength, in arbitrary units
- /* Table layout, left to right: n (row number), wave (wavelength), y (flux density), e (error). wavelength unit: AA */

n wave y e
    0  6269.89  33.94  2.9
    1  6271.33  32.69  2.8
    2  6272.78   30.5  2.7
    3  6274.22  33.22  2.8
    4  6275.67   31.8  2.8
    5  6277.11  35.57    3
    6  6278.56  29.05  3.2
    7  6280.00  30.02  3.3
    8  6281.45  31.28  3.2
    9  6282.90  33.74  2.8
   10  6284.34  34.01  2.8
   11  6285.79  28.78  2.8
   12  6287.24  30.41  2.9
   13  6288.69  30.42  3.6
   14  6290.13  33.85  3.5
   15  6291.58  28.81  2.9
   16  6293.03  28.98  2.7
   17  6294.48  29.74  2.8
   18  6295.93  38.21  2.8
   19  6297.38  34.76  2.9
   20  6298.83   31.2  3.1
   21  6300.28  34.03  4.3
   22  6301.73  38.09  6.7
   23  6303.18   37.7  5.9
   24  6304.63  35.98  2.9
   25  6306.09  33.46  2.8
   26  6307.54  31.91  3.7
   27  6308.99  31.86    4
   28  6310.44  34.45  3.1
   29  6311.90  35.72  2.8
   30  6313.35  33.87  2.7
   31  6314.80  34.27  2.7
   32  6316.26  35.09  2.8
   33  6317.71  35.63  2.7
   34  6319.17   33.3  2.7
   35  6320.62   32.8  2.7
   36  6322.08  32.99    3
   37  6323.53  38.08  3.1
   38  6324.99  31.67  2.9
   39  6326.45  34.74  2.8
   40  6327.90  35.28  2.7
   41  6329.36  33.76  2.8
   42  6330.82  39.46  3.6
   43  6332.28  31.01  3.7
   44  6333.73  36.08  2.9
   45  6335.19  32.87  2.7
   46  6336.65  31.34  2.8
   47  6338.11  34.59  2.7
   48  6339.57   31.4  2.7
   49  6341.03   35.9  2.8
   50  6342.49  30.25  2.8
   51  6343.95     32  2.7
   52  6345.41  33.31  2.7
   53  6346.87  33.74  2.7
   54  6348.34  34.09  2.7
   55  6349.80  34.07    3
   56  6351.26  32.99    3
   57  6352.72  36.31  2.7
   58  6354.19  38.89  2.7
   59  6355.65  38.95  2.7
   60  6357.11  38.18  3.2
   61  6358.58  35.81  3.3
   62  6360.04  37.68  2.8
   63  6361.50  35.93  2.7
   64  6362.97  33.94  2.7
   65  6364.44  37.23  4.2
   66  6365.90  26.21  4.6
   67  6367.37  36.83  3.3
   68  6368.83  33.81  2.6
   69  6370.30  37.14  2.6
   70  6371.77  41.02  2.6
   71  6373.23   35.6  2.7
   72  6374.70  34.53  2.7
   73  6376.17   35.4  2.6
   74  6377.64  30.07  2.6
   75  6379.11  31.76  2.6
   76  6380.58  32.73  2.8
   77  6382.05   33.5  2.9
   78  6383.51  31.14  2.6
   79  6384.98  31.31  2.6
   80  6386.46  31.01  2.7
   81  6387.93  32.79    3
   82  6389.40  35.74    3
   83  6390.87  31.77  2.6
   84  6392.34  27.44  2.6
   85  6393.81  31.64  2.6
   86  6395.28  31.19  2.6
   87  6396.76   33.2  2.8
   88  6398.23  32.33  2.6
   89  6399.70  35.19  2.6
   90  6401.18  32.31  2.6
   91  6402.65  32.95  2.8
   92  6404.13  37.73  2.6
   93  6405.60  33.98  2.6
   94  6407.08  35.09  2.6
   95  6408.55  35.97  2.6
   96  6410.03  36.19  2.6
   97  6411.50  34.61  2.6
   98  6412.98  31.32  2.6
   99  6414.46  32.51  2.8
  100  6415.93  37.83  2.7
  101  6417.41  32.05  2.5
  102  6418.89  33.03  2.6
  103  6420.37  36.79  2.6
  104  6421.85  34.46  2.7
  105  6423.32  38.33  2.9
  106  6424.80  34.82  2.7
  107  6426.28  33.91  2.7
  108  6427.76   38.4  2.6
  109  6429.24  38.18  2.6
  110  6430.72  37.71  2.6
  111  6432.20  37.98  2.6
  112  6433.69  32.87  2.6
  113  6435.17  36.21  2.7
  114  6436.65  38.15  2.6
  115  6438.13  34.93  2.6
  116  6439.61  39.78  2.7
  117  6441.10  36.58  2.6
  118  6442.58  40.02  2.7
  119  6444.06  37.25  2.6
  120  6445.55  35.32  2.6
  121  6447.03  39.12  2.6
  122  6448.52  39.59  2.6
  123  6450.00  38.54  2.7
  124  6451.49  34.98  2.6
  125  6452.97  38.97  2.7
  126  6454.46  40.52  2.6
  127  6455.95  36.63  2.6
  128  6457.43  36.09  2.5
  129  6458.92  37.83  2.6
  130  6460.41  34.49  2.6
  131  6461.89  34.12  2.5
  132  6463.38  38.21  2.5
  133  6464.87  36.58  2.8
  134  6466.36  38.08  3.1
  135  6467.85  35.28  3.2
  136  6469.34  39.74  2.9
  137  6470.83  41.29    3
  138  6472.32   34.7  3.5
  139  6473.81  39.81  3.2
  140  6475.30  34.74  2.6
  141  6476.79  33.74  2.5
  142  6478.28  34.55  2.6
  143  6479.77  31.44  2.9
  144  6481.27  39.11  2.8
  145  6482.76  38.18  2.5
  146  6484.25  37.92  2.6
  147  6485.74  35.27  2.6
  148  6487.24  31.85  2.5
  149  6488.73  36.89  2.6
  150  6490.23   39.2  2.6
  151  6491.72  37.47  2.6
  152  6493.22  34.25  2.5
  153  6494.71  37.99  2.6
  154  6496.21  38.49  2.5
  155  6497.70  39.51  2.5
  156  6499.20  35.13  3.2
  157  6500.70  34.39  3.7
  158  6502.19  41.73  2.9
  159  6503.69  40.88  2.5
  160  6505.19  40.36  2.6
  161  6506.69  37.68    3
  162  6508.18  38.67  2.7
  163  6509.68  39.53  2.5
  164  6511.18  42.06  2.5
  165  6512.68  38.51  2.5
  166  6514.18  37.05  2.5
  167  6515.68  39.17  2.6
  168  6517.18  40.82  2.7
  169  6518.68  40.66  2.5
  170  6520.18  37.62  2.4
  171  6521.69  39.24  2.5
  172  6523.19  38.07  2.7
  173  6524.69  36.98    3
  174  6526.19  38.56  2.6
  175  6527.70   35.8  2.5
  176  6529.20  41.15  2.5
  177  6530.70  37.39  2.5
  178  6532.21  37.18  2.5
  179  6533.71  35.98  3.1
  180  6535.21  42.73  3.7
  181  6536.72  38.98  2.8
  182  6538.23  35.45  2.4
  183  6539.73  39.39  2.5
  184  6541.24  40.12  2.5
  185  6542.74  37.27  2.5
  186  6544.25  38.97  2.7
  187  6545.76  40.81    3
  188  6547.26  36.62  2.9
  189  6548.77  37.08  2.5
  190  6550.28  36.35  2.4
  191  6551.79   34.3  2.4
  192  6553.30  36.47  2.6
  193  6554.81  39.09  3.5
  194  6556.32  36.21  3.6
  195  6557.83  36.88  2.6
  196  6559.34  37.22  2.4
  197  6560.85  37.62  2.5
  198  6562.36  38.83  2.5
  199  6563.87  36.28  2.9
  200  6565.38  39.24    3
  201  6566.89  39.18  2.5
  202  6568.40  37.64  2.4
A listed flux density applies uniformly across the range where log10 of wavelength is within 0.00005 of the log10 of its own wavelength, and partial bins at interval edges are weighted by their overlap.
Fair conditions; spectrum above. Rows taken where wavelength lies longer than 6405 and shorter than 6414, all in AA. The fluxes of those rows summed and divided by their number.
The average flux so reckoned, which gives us 34.5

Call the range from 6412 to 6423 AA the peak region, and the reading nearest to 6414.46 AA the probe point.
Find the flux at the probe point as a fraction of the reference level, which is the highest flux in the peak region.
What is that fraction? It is 0.86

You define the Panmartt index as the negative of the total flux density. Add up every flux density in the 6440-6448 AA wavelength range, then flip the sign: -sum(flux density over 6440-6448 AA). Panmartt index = -188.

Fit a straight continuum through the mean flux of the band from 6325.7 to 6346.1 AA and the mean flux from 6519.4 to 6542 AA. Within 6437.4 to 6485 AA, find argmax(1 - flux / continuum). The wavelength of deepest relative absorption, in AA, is 6479.77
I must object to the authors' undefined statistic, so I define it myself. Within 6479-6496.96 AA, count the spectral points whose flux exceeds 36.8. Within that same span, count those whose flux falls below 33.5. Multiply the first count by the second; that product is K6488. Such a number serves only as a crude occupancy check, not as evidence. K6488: 16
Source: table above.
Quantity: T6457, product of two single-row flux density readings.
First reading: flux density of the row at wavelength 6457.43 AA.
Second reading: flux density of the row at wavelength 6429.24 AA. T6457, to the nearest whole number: 1378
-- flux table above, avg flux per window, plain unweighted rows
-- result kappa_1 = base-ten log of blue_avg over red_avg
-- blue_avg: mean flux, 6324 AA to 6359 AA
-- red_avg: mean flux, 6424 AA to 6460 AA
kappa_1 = -0.034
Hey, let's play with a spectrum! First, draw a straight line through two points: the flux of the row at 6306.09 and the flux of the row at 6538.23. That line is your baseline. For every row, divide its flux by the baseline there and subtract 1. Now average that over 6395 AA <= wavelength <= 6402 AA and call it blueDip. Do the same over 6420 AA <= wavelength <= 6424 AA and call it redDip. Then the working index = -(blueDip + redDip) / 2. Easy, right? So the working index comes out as -0.010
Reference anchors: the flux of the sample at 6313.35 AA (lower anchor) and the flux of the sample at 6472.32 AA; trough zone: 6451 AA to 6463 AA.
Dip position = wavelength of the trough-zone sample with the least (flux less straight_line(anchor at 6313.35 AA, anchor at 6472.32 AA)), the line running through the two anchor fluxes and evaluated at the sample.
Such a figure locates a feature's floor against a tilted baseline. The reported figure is 6461.89 AA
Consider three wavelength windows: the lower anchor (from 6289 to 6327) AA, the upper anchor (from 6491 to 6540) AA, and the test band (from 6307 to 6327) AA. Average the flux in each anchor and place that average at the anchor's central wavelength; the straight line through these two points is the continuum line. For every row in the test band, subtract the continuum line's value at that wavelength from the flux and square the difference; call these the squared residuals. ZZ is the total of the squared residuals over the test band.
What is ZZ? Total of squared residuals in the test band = 41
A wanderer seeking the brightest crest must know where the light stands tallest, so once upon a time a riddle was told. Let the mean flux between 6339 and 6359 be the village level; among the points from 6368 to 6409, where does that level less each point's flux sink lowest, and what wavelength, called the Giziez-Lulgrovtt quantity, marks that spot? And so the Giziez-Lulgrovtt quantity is 6371.77 AA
